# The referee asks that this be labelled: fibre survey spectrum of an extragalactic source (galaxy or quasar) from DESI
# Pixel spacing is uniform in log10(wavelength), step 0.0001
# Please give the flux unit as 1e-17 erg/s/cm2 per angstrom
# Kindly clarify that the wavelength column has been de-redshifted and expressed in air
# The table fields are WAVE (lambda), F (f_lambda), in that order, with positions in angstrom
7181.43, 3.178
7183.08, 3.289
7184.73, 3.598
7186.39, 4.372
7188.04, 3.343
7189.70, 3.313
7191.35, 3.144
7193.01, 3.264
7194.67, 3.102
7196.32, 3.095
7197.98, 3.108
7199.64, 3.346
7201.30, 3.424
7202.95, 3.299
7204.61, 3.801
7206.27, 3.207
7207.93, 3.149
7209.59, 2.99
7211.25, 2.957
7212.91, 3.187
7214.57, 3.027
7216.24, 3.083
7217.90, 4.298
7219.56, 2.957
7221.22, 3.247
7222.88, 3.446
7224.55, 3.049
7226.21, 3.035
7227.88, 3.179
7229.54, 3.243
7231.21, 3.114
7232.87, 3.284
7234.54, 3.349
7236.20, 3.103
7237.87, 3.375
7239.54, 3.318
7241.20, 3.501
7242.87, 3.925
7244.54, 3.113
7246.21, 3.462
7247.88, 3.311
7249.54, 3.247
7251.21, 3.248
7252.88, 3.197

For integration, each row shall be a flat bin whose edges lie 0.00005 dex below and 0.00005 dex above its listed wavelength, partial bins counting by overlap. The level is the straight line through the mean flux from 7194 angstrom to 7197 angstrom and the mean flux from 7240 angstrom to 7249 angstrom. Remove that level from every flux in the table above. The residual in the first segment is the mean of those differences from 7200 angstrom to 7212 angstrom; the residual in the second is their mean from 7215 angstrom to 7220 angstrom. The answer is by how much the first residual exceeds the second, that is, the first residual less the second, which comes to -0.10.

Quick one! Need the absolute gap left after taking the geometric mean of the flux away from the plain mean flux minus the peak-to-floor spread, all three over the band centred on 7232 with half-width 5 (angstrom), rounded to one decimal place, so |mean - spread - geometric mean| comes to 0.2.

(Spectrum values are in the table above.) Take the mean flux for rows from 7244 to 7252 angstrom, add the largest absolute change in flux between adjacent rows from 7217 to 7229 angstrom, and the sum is 4.6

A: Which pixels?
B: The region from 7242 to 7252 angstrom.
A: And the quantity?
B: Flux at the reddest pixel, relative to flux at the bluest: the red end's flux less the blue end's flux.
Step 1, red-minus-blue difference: -0.7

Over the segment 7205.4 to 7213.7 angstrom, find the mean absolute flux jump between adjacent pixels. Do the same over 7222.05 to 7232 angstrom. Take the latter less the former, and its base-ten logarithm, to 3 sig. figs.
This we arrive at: -1.53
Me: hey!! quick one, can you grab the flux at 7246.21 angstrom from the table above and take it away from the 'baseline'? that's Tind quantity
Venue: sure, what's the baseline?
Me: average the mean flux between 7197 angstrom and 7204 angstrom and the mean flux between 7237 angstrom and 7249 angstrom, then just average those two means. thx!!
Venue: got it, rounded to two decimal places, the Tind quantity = -0.10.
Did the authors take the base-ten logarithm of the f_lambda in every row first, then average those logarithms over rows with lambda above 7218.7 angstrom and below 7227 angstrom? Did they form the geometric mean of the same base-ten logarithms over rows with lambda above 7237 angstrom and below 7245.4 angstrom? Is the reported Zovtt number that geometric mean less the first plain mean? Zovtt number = 0.04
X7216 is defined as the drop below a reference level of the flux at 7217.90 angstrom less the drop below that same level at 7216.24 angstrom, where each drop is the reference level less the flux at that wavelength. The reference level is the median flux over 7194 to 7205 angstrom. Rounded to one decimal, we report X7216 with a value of -1.2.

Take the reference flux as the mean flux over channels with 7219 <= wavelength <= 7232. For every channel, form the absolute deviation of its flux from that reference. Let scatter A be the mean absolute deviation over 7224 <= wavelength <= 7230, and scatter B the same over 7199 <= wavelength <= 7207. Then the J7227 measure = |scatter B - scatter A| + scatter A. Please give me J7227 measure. 0.26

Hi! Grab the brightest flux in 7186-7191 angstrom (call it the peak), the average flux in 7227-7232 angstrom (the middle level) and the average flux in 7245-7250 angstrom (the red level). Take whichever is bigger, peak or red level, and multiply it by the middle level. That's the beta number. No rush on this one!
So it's 13.9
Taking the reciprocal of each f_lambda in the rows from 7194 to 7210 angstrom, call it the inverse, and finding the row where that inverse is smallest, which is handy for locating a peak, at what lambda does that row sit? 7204.61 angstrom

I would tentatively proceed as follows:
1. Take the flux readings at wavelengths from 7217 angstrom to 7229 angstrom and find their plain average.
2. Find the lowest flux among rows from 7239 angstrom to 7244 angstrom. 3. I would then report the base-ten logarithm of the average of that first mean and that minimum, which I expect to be 0.521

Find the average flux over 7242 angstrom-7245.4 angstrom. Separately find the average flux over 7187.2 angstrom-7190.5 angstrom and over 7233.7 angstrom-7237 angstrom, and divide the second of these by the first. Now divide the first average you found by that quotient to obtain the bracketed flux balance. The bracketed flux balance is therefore 3.63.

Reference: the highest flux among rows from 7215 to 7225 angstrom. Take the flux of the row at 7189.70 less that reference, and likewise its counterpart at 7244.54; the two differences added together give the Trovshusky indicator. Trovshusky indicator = -2.17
